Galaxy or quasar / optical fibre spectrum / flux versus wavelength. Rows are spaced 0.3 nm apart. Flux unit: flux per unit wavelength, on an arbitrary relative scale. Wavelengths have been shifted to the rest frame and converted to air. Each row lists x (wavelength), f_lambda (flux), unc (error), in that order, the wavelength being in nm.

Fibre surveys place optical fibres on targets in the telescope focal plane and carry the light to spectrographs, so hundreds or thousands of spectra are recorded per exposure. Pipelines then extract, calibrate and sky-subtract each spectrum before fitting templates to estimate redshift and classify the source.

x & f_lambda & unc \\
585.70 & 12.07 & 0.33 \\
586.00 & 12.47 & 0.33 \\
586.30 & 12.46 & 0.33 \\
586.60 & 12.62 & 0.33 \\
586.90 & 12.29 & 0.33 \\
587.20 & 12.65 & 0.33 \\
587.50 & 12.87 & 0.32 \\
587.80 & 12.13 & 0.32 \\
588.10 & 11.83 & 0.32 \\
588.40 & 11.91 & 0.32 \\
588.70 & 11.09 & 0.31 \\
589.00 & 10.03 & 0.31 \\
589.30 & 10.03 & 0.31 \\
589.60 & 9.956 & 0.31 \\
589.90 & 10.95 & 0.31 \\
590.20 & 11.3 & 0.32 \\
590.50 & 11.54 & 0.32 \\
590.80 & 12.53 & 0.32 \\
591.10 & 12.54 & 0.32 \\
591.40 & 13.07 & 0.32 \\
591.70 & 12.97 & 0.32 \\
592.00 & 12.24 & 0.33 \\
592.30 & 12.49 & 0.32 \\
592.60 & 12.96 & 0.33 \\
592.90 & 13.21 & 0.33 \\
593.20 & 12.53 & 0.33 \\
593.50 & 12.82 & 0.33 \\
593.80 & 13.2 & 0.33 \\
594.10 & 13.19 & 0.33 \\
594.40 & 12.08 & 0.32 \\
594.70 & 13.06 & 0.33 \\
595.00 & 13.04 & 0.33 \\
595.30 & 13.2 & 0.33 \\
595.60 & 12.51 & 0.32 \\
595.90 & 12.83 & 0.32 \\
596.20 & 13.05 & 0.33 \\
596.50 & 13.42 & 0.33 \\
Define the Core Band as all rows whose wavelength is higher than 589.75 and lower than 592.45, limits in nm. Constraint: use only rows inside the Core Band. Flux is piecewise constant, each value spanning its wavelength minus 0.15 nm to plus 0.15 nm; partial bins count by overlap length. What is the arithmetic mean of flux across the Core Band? 12.2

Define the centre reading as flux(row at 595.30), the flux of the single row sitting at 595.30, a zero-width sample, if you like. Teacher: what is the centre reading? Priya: 13.2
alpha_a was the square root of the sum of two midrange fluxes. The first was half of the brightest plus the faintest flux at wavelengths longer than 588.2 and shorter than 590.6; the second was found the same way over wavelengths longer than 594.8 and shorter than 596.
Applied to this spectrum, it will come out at 4.88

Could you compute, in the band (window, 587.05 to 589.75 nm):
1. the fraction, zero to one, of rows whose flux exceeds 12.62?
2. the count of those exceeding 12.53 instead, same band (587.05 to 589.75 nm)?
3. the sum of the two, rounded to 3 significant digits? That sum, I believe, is 2.22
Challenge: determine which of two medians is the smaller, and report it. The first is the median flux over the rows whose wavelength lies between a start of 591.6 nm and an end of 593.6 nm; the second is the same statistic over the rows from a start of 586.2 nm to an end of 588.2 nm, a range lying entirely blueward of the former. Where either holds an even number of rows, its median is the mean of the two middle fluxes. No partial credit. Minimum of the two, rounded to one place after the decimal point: 12.5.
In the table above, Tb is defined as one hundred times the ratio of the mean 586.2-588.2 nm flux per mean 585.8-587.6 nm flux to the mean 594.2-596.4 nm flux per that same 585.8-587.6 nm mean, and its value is 96.7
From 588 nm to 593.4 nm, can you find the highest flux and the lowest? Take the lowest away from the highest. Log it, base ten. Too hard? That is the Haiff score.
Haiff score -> 0.51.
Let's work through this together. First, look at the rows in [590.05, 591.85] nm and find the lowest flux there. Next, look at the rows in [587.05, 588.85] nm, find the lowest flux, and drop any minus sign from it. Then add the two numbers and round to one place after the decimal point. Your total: 22.4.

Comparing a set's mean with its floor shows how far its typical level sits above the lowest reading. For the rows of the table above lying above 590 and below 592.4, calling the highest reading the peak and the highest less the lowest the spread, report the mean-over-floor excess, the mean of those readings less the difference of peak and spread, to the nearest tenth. 1.0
